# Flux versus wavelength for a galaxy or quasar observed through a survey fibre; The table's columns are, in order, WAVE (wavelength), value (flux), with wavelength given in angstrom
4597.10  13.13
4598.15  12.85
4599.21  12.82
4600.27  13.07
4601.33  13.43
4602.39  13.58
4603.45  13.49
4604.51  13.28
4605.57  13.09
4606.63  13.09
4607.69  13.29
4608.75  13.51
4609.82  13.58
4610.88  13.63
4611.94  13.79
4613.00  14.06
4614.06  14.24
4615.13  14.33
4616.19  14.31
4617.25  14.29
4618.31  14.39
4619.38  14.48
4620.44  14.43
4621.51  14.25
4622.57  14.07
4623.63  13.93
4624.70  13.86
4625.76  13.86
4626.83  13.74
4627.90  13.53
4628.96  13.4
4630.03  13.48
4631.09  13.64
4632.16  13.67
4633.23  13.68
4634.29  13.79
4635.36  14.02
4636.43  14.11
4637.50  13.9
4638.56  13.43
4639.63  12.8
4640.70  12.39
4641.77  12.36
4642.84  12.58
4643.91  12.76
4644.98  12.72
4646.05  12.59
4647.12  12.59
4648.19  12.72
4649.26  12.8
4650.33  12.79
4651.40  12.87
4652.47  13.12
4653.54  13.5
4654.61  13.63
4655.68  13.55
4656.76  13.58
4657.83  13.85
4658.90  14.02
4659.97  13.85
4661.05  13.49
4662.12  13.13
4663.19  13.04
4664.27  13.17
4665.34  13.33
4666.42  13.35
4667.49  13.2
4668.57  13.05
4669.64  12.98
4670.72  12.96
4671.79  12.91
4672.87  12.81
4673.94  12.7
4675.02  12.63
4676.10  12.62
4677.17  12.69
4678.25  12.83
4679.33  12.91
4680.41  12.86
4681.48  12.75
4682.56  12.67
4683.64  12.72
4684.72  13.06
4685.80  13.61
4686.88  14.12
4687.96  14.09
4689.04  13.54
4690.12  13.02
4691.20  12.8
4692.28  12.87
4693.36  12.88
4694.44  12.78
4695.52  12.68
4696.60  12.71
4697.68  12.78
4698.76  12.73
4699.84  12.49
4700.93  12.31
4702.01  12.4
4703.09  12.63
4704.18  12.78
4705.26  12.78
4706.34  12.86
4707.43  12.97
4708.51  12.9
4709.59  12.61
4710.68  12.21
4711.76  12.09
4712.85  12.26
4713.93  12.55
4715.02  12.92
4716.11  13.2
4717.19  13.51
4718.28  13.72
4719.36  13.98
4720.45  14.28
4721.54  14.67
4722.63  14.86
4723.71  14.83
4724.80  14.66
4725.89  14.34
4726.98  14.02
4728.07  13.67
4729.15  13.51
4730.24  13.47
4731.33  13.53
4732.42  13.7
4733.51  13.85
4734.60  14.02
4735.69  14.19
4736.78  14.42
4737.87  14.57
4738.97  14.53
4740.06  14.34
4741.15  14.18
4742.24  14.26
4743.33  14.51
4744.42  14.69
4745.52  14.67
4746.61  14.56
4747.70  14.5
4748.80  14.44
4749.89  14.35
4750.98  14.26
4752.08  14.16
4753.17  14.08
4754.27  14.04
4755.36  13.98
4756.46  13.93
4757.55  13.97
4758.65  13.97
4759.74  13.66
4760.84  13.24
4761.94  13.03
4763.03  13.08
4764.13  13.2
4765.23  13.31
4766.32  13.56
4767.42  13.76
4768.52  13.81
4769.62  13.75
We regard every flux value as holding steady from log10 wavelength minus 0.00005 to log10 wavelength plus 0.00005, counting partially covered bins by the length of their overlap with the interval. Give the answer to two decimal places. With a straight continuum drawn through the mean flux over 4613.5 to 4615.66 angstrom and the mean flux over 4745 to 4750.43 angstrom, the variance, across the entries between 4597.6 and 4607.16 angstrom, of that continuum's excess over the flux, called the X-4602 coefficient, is 0.07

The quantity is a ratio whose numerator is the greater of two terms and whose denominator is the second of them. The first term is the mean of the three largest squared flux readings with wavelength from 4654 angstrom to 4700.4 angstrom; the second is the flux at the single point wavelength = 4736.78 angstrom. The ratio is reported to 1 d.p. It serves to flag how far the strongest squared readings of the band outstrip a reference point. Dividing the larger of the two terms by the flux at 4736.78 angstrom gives 13.7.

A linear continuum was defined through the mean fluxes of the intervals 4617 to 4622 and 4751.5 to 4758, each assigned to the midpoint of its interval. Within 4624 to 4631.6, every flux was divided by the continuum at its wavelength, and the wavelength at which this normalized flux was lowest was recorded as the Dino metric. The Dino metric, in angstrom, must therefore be 4628.96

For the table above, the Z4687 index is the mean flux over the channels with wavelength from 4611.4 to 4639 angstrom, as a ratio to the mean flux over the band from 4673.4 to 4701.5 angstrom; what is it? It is 1.08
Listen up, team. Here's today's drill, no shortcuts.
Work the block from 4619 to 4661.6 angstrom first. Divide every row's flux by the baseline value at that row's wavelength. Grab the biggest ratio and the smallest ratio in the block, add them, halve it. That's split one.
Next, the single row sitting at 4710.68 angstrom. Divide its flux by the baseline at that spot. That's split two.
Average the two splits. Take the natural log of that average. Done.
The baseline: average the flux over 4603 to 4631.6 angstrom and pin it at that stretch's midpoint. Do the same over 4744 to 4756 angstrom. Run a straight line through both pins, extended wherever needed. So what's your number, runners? -0.09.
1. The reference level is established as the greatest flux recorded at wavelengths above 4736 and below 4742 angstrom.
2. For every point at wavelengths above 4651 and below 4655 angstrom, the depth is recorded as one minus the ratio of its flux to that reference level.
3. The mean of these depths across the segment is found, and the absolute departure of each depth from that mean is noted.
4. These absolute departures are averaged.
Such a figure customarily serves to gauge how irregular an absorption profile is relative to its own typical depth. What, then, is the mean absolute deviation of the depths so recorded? 0.020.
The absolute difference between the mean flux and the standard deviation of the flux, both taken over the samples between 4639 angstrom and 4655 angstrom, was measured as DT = 12.5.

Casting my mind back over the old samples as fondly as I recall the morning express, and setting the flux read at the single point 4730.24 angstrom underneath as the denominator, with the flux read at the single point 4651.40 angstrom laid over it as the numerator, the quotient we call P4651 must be 0.96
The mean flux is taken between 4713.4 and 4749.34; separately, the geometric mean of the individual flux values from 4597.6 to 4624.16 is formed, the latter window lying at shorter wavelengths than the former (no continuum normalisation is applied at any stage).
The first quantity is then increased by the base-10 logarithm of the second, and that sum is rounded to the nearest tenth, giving 15.2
